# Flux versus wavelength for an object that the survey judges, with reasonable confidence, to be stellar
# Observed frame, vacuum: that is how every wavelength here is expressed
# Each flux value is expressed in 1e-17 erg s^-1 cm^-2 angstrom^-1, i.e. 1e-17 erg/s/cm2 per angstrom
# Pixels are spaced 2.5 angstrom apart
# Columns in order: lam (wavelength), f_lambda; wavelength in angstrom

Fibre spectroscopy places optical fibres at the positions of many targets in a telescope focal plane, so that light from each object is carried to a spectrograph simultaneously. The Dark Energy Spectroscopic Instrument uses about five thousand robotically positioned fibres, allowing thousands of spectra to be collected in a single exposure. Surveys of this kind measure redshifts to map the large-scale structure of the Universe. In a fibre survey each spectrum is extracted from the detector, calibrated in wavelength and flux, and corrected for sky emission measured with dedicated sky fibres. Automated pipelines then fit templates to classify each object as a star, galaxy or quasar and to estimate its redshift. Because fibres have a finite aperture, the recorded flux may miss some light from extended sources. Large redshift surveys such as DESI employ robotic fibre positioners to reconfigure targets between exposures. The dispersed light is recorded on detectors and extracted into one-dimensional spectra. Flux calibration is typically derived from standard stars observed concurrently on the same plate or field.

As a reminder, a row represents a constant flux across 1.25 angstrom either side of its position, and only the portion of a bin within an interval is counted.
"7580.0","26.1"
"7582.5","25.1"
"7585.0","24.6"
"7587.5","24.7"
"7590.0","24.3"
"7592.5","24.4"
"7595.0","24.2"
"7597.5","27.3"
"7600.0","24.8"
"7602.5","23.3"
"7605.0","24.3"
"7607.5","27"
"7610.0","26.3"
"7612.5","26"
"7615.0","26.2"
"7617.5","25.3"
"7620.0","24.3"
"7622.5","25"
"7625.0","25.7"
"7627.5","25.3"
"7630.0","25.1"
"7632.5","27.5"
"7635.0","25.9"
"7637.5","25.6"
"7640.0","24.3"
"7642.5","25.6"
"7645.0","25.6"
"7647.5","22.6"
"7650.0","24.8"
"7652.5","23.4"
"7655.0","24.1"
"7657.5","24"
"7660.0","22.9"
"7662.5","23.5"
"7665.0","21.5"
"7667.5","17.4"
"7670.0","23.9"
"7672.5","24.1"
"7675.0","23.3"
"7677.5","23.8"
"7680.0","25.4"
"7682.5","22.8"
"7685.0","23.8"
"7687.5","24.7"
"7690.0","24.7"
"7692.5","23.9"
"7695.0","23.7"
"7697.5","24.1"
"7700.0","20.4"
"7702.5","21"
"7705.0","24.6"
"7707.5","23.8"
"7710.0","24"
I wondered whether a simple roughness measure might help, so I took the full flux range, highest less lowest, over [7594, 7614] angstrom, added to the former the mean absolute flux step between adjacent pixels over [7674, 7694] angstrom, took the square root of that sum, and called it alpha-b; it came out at 2.25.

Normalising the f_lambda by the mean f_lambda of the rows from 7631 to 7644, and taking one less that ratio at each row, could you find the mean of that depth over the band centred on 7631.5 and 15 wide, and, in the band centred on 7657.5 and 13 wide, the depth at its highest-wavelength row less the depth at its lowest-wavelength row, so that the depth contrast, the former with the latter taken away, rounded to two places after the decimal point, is 0.00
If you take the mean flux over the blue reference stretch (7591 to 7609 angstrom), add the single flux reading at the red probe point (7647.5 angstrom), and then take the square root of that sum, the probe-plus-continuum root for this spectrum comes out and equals 6.90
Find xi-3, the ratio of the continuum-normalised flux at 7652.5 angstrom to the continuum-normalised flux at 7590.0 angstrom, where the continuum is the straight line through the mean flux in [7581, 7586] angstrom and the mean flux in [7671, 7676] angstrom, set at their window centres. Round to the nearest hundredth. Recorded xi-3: 1.00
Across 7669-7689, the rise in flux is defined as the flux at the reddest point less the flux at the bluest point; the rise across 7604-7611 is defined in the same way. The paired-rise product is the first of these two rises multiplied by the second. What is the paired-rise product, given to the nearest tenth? 1.6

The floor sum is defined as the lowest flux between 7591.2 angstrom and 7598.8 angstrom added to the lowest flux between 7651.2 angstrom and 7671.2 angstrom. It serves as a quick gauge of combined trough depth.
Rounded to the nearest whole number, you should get 42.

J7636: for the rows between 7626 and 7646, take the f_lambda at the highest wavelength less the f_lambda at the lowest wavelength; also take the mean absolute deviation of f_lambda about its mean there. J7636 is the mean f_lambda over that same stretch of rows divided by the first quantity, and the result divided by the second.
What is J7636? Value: 157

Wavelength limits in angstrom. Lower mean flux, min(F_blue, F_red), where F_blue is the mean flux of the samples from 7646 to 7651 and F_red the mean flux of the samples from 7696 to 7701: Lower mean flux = 22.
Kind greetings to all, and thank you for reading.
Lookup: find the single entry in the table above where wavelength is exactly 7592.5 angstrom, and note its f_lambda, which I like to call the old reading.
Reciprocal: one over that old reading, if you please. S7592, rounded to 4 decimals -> 0.0410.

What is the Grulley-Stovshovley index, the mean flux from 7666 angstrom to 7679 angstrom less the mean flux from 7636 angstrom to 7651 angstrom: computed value -2.2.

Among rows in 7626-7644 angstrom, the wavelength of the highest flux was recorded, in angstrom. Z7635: 7632.5 angstrom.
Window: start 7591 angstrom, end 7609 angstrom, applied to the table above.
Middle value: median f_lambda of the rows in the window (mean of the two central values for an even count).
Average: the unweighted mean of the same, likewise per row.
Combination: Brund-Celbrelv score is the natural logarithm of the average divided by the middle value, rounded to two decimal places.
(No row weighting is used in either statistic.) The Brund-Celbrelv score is 0.03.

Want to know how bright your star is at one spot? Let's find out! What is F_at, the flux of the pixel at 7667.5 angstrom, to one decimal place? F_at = 17.4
